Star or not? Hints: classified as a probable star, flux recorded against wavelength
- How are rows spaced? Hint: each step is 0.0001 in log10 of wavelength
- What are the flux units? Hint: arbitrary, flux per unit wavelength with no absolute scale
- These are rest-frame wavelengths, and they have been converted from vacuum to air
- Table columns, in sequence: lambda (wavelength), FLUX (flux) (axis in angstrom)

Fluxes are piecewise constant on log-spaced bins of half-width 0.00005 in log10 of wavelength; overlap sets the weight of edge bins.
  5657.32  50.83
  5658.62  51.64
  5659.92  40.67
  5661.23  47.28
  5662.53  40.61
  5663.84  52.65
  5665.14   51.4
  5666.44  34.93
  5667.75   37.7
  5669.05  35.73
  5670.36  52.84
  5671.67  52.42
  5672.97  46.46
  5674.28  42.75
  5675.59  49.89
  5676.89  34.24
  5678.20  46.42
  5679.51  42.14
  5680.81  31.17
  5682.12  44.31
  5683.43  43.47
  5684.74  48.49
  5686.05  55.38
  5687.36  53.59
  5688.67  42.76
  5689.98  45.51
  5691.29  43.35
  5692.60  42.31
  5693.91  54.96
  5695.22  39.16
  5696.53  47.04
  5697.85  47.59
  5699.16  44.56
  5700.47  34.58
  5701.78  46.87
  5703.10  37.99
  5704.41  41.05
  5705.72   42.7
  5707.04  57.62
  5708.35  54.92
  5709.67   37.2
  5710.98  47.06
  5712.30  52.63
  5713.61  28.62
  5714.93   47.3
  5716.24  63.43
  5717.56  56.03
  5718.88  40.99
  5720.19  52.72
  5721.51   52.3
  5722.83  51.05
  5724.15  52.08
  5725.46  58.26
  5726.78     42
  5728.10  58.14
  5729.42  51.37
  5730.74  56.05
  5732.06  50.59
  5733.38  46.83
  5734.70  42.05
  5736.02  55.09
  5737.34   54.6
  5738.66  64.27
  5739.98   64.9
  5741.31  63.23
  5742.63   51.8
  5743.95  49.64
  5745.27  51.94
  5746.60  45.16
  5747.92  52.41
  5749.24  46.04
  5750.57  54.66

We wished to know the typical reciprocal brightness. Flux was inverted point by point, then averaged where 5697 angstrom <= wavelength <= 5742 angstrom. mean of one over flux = 0.0207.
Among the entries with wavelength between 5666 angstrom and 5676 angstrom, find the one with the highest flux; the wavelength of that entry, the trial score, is 5670.36 angstrom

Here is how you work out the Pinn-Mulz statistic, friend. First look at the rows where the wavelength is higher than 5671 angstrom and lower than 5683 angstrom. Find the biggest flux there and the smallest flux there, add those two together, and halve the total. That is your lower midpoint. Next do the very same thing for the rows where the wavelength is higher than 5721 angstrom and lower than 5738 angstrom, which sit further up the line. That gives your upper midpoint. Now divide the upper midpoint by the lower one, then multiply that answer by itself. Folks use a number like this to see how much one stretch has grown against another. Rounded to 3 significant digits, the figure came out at 1.44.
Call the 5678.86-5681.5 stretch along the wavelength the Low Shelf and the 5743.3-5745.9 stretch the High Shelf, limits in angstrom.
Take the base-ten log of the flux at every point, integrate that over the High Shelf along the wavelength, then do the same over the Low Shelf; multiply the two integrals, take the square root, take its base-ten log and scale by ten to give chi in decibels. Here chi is 6.32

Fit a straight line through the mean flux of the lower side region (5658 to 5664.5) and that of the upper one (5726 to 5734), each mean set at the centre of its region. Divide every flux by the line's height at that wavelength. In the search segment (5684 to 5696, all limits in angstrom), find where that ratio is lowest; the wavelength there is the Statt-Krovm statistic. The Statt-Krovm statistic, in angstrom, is 5695.22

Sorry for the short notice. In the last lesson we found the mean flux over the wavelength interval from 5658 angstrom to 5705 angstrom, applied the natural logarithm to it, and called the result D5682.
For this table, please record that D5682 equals 3.80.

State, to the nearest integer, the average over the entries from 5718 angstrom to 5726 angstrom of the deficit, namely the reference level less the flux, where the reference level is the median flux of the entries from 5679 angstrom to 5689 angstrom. -7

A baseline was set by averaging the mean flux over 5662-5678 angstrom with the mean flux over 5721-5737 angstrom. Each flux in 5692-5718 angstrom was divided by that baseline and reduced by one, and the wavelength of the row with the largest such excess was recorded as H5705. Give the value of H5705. 5716.24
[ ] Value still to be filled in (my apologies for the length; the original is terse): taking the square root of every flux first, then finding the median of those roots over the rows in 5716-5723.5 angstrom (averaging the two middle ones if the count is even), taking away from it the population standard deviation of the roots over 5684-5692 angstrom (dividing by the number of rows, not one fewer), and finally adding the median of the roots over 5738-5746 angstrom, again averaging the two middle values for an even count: 14.5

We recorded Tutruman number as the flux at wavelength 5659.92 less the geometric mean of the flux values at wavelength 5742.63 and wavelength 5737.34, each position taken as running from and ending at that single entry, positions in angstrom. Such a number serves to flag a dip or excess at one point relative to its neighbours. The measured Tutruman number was -13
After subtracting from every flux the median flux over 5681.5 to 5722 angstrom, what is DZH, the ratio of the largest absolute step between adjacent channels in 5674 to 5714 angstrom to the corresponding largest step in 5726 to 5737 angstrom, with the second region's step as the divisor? 1.49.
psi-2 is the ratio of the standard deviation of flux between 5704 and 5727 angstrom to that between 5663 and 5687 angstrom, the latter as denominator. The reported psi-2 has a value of 1.18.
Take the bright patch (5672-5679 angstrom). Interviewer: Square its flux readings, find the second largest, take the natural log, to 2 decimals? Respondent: 7.68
